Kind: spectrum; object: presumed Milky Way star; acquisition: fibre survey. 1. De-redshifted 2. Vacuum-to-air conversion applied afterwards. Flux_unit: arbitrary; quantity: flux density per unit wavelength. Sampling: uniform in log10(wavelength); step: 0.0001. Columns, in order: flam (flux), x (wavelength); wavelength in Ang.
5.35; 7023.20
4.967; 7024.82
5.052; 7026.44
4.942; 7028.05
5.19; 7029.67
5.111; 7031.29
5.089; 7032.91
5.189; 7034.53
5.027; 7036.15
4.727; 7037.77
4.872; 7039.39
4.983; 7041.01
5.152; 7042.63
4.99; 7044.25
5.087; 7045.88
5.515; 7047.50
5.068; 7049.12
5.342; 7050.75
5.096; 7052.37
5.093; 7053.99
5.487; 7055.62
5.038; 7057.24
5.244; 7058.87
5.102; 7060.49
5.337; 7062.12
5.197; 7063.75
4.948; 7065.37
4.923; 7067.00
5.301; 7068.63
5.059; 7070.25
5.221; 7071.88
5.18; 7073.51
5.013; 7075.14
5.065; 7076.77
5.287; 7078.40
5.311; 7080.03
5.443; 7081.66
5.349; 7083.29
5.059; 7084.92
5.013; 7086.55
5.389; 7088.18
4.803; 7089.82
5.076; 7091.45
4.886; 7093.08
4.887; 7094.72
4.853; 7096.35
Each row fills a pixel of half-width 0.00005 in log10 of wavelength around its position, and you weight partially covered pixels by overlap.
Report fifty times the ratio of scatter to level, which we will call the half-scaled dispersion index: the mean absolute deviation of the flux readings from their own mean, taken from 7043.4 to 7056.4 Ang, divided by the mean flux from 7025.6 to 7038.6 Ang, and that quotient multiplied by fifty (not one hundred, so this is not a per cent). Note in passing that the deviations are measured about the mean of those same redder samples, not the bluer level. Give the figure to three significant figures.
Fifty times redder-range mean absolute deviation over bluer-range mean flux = 1.77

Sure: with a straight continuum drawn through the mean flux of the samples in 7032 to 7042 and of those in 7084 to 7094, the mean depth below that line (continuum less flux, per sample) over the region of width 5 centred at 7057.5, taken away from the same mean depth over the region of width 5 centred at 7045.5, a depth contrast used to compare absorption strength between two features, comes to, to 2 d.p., 0.05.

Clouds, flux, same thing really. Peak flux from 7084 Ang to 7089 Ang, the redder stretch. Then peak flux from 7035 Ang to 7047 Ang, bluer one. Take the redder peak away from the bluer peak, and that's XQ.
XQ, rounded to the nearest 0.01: -0.24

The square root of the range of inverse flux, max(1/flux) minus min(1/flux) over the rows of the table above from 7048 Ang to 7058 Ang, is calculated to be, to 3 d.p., 0.127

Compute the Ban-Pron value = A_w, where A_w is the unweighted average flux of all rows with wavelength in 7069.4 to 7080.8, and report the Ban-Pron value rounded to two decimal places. 5.16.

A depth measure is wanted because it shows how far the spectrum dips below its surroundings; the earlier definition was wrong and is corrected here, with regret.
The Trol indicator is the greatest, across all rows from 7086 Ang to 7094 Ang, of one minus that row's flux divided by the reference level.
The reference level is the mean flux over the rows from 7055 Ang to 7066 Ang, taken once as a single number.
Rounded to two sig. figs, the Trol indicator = 0.075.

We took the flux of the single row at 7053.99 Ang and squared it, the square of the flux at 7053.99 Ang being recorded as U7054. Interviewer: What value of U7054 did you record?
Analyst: 25.9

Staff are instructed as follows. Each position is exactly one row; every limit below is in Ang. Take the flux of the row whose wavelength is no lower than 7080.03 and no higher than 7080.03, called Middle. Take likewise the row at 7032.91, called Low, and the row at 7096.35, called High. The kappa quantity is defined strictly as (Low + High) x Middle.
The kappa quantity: 52.8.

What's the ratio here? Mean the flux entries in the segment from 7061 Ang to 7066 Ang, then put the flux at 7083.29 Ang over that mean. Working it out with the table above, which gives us 1.04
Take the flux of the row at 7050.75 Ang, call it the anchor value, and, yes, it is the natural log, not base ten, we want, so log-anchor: 1.68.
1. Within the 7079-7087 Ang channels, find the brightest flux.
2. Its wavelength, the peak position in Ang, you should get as 7081.66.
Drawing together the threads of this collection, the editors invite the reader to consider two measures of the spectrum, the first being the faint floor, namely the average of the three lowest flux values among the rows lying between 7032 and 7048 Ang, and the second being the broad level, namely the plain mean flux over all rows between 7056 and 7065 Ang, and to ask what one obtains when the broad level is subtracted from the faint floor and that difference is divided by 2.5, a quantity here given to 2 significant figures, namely -0.13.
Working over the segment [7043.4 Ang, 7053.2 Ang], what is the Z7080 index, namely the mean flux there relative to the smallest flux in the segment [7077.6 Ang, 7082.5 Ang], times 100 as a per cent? 98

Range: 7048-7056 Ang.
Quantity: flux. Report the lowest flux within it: 5.068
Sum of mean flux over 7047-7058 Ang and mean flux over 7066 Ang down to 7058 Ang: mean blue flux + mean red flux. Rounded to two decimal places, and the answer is 10.40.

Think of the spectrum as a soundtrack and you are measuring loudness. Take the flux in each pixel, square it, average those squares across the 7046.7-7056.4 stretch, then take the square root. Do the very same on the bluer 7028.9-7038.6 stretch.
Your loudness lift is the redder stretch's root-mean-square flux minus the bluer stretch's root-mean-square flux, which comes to 0.21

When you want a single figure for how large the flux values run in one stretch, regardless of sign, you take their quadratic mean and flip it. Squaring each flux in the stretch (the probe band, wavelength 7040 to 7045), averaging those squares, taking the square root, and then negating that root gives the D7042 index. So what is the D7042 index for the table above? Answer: -5.04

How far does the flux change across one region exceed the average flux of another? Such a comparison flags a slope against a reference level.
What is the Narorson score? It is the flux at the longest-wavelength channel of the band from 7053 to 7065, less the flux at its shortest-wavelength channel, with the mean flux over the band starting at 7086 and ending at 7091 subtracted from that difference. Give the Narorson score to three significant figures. -4.96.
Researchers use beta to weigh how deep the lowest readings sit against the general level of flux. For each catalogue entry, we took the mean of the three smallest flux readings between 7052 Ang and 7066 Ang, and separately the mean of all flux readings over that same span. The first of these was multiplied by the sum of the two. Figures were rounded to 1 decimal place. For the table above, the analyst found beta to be 51.3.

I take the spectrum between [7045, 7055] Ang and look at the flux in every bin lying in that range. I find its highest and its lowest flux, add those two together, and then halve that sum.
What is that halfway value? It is 5.29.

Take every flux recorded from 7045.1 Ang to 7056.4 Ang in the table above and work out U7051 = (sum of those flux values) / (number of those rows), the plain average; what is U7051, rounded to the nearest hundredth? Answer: 5.24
